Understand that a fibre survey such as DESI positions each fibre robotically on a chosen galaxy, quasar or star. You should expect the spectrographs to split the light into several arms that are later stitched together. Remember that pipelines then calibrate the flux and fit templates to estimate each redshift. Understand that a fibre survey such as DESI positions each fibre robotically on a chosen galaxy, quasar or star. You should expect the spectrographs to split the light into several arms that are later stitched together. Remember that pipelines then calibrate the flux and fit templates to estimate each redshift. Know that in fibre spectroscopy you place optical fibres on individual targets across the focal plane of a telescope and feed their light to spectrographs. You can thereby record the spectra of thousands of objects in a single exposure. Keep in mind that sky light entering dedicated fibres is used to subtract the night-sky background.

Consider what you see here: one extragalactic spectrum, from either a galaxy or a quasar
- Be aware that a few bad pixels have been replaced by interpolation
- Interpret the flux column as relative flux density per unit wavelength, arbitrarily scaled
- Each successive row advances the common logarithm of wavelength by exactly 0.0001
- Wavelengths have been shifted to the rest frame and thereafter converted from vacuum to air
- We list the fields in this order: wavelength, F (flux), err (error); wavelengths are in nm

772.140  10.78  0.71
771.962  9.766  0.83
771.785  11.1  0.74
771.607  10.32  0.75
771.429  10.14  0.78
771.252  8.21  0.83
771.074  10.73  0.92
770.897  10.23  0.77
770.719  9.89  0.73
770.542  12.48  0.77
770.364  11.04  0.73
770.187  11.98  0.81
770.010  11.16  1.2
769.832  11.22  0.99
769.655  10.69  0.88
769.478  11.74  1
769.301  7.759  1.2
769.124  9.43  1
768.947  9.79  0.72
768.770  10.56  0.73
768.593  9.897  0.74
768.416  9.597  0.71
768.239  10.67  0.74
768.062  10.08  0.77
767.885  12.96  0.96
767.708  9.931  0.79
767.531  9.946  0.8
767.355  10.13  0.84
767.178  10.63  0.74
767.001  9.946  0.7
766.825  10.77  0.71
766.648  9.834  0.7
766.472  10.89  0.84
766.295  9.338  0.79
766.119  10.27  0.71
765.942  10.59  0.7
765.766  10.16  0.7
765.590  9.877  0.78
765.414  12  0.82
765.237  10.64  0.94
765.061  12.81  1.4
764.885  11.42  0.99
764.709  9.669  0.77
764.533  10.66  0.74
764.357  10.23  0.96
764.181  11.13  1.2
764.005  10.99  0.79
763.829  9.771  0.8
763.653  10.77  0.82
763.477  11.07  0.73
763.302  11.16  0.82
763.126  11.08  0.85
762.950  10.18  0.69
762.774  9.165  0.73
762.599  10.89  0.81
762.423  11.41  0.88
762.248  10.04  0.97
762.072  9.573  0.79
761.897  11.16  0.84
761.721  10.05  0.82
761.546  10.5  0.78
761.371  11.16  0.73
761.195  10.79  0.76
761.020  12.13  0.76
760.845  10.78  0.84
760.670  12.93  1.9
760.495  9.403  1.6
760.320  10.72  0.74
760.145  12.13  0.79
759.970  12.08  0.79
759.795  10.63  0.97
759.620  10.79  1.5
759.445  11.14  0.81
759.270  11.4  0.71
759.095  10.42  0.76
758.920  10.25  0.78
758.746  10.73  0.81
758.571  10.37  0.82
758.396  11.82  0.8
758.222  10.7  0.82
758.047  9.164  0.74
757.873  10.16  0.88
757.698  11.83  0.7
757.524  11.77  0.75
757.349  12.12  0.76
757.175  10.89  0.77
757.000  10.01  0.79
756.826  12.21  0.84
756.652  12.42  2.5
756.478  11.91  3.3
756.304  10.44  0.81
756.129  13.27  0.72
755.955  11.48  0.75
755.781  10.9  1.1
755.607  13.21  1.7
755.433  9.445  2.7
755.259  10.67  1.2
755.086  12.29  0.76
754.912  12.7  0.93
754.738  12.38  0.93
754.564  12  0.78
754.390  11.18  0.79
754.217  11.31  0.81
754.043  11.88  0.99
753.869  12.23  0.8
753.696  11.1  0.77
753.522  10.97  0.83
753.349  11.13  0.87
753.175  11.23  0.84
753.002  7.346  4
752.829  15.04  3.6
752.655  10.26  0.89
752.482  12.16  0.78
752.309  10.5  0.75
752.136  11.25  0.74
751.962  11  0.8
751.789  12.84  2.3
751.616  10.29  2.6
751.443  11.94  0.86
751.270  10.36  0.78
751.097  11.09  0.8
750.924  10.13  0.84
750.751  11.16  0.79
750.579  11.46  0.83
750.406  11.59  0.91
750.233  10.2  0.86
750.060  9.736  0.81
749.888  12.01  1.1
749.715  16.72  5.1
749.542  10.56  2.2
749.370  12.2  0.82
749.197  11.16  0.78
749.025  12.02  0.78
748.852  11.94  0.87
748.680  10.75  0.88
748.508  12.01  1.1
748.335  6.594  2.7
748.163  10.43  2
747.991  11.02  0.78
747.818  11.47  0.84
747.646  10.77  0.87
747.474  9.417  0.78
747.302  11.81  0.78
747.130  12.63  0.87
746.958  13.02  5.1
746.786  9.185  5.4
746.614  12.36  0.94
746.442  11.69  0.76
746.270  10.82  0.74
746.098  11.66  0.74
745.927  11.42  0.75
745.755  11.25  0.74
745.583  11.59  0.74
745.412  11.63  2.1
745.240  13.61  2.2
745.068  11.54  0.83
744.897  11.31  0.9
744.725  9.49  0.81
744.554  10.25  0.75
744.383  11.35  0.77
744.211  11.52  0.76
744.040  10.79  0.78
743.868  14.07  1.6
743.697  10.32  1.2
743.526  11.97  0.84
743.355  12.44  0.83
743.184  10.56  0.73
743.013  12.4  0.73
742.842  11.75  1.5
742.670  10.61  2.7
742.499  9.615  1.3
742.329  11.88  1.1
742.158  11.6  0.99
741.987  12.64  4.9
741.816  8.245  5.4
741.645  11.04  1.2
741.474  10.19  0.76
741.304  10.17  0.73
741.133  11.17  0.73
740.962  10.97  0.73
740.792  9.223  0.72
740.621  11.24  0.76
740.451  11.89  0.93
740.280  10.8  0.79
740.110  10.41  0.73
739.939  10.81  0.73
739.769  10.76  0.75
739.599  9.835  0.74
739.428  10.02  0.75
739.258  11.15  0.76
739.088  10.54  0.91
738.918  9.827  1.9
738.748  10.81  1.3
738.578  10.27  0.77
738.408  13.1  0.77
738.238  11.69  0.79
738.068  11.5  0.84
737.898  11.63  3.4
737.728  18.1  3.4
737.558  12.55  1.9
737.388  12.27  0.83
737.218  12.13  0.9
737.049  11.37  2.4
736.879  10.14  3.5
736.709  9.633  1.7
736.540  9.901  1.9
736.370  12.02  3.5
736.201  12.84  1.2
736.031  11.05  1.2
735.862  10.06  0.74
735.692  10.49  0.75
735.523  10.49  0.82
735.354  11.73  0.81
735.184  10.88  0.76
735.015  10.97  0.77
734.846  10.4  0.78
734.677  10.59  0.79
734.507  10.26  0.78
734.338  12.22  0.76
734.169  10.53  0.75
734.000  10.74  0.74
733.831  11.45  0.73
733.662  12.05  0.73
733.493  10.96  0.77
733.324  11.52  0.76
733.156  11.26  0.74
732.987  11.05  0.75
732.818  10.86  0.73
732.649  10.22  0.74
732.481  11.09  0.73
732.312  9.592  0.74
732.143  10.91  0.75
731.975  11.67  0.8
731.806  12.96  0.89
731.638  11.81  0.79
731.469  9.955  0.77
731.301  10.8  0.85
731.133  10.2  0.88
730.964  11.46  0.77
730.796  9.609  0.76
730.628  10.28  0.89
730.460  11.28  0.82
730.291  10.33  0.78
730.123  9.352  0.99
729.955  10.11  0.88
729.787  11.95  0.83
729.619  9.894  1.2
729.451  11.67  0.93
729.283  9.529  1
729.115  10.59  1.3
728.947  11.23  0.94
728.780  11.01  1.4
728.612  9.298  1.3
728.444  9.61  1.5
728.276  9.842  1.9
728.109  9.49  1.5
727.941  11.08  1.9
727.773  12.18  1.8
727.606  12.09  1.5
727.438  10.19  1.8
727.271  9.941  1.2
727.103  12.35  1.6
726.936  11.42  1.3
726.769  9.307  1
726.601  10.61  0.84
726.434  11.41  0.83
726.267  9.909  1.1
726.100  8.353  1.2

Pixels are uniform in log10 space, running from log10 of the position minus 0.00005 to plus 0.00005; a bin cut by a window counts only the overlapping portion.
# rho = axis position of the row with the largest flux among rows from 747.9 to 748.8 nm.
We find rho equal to 748.508 nm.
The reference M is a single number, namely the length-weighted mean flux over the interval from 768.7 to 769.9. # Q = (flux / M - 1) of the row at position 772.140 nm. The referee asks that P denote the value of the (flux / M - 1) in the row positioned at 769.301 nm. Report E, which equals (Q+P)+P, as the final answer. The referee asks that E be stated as -0.41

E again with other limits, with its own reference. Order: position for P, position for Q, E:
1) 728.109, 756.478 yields 0.04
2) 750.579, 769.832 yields 0.36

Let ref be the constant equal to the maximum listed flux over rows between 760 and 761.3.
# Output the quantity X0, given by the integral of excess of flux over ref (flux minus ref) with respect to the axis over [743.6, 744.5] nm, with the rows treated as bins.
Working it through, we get -1.23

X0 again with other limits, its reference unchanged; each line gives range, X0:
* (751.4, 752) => -0.84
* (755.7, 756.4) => -0.98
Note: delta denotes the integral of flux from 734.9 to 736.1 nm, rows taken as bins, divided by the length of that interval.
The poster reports 10.8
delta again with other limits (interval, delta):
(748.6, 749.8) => 12.2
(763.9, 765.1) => 10.9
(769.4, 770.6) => 11.4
